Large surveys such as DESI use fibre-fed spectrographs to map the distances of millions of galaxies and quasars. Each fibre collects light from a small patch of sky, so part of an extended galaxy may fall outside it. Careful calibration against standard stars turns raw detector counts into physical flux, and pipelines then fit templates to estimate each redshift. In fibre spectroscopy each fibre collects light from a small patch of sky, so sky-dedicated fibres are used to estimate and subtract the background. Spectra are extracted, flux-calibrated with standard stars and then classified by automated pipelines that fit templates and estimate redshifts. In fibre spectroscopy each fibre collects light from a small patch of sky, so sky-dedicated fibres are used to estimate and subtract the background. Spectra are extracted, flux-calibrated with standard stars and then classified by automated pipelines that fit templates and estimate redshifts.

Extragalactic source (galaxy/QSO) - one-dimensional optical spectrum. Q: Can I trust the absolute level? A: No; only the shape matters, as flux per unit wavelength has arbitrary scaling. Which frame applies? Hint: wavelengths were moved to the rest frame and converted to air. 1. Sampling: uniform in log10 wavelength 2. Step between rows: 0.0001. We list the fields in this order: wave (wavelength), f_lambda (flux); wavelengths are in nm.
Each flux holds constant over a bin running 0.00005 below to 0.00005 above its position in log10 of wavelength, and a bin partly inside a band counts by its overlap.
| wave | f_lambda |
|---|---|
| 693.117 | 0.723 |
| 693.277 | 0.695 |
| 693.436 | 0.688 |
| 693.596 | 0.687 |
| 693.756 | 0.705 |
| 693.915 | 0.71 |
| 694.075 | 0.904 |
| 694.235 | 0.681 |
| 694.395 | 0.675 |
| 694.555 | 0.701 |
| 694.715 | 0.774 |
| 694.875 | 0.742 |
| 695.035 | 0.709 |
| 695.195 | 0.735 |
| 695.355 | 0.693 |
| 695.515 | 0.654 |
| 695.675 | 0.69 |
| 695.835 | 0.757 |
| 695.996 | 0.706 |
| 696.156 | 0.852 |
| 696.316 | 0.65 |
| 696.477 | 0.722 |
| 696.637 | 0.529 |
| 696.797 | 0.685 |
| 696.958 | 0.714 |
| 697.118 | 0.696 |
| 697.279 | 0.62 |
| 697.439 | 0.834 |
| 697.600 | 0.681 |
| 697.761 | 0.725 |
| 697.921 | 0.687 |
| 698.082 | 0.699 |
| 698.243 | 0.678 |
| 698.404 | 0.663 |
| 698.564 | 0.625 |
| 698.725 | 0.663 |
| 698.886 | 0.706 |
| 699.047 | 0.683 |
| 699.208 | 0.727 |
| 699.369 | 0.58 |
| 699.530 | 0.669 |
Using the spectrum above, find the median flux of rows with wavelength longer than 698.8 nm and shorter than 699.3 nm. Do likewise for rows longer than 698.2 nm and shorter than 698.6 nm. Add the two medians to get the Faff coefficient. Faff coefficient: 1.369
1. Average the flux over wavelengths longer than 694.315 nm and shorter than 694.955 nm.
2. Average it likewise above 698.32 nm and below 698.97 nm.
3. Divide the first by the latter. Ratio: 1.09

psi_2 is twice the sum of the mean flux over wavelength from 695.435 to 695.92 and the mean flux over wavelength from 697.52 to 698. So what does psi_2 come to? 2.80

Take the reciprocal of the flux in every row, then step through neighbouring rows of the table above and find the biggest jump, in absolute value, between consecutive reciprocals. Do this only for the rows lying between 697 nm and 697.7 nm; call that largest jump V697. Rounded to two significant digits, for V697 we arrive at 0.41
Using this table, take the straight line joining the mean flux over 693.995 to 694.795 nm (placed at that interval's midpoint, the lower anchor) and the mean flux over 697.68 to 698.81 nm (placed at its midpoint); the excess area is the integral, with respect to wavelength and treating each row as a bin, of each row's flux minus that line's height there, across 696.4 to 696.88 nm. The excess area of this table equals -0.029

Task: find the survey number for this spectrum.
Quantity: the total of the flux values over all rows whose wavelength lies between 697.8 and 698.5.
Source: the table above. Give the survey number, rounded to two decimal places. 2.73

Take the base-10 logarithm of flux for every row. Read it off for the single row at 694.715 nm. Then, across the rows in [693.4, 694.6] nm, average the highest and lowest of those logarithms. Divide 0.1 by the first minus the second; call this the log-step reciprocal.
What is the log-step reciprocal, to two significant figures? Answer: -25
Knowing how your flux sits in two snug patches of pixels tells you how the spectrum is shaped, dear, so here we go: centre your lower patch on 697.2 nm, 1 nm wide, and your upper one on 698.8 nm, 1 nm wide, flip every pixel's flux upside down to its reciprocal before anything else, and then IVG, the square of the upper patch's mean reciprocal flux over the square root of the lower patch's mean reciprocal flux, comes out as 1.83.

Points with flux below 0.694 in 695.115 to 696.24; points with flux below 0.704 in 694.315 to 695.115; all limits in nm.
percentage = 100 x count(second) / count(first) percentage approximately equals 67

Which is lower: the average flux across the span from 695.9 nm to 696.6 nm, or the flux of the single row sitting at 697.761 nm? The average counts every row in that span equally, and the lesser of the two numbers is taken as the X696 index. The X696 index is 0.72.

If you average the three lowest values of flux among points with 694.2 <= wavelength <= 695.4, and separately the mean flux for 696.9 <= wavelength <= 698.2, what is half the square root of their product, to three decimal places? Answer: 0.347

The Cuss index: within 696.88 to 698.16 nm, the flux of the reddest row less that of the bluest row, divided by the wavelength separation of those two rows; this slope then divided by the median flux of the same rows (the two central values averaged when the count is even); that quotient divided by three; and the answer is -0.0064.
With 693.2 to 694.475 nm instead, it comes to -0.0086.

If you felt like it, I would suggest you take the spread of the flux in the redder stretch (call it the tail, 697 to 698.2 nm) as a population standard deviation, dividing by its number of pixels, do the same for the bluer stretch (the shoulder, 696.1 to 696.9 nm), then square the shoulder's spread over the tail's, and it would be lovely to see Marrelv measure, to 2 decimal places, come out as 3.03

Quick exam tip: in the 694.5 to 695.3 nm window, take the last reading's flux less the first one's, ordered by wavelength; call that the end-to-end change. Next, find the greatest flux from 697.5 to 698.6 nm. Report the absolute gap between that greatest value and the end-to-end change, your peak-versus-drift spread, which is 0.69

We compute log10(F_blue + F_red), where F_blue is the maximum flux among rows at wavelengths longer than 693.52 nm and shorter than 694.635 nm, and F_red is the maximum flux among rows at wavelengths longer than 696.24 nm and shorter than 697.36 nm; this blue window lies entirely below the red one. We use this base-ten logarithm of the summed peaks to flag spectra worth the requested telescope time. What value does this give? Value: 0.21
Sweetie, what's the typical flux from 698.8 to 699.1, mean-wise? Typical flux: 0.695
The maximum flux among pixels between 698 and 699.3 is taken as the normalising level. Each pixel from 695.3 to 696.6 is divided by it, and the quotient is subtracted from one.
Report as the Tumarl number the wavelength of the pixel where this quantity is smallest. 696.156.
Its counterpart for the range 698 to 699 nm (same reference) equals 698.886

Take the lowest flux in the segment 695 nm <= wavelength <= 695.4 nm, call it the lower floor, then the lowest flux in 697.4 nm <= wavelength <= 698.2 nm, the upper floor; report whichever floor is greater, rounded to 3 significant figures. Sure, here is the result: 0.693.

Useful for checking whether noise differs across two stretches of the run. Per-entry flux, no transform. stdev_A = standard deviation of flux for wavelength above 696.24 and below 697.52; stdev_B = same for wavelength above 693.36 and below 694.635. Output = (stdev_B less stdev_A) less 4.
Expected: -4.01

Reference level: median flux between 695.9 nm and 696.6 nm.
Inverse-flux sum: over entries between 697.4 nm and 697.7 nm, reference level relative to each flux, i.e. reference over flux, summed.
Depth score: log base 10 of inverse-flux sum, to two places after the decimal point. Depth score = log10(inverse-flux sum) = 0.28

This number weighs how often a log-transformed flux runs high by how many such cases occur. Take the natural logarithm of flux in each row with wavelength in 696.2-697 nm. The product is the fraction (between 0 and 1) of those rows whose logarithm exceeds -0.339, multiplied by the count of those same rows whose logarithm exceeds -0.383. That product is 1.20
